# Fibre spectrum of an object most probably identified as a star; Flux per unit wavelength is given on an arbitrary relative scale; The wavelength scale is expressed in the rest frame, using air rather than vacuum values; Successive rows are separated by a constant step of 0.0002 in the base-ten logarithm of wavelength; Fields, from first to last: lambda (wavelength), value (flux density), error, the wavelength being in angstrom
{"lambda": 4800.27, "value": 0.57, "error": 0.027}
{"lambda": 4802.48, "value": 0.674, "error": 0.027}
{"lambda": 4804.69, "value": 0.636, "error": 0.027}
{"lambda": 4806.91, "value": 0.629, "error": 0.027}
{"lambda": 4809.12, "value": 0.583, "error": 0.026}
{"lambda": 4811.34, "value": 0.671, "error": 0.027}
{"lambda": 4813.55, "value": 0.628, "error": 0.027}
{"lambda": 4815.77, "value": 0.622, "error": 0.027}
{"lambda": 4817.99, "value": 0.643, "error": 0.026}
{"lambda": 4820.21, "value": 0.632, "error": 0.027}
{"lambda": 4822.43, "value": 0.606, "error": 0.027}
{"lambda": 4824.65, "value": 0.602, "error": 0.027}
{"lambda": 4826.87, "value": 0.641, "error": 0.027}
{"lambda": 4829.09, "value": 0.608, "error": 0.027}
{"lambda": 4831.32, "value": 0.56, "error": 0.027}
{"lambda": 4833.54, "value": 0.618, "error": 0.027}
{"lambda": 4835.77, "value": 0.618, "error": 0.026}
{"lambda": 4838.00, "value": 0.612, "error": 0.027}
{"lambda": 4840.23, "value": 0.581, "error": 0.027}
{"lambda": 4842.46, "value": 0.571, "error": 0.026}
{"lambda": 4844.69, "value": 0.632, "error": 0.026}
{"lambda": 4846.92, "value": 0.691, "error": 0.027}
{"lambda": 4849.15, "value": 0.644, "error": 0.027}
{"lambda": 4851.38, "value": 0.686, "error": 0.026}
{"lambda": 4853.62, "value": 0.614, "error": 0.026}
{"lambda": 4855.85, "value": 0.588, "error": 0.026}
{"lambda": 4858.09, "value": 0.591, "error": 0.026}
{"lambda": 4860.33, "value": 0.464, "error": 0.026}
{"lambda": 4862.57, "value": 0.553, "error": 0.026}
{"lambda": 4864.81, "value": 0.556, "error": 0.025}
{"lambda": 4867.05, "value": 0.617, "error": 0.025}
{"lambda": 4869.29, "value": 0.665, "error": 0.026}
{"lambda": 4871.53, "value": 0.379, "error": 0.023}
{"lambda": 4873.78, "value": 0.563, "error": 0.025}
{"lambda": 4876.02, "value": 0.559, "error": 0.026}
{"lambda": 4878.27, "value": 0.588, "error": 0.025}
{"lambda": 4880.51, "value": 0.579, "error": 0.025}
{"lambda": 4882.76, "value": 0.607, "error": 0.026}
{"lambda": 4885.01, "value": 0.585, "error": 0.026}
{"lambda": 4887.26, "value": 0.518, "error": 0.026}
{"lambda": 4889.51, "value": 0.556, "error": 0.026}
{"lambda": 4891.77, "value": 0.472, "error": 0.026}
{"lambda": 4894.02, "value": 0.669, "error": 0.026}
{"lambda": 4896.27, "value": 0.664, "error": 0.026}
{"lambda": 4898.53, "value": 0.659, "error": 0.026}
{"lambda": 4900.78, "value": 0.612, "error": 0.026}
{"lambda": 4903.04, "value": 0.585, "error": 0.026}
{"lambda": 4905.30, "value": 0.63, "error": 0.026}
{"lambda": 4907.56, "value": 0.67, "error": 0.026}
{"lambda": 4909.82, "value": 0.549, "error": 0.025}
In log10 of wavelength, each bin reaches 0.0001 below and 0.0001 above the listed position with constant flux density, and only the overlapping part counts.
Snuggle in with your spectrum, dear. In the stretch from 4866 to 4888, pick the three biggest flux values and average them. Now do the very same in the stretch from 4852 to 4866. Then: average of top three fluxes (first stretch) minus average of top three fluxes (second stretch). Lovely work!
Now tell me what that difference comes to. 0.032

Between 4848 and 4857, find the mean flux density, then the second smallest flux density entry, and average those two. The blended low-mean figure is 0.62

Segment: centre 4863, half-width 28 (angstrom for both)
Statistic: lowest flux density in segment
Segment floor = 0.379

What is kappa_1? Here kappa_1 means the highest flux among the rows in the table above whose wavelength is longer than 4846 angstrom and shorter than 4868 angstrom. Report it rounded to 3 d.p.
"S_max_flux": 0.691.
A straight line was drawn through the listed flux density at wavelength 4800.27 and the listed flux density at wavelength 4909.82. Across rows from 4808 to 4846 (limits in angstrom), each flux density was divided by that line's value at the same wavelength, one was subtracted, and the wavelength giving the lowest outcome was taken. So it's 4831.32 angstrom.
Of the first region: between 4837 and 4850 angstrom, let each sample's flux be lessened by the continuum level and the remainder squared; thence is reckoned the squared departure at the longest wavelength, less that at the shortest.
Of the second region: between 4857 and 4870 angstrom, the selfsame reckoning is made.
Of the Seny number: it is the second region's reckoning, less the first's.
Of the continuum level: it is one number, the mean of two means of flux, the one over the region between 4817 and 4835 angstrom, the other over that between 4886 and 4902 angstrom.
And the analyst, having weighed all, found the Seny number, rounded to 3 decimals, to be 0.002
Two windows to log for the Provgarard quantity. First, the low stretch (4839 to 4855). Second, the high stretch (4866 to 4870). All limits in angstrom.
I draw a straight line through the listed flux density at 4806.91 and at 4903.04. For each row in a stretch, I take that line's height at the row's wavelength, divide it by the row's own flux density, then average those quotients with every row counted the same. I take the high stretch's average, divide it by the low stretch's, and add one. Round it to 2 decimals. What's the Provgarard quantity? 1.97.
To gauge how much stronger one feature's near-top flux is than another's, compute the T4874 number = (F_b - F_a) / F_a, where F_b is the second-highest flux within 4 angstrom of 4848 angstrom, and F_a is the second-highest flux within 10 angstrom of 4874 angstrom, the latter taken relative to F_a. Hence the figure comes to 0.11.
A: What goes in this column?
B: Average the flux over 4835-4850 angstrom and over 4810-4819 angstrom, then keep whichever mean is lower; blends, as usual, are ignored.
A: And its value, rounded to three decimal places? 0.621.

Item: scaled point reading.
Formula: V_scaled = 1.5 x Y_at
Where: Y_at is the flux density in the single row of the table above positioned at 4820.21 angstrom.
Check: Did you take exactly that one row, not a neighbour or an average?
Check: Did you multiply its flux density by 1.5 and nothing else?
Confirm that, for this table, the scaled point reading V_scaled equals 0.948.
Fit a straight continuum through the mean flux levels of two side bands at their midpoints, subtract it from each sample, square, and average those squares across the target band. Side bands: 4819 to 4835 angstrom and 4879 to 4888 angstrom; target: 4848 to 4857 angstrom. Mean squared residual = 0.003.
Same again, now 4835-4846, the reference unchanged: 0.001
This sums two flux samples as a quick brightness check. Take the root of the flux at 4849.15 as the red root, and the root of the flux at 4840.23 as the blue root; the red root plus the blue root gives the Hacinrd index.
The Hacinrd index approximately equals 1.56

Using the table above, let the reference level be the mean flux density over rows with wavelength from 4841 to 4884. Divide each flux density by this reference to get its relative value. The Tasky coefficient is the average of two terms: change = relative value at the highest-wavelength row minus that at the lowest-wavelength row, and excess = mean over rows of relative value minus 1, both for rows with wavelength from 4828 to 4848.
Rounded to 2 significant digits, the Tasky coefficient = 0.091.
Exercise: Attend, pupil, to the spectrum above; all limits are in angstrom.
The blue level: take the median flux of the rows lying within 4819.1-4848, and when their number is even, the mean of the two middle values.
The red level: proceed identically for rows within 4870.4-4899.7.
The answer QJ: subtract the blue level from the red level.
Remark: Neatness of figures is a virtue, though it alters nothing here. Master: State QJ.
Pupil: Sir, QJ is -0.033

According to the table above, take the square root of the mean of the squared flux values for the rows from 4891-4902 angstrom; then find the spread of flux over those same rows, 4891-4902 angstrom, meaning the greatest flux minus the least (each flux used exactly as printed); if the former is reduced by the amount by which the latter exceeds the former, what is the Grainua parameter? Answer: 1.04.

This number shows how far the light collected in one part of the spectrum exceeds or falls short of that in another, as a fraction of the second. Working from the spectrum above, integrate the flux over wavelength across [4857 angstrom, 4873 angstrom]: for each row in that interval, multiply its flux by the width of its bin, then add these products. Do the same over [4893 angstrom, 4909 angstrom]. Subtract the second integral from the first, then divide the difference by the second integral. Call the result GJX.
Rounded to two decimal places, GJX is -0.15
